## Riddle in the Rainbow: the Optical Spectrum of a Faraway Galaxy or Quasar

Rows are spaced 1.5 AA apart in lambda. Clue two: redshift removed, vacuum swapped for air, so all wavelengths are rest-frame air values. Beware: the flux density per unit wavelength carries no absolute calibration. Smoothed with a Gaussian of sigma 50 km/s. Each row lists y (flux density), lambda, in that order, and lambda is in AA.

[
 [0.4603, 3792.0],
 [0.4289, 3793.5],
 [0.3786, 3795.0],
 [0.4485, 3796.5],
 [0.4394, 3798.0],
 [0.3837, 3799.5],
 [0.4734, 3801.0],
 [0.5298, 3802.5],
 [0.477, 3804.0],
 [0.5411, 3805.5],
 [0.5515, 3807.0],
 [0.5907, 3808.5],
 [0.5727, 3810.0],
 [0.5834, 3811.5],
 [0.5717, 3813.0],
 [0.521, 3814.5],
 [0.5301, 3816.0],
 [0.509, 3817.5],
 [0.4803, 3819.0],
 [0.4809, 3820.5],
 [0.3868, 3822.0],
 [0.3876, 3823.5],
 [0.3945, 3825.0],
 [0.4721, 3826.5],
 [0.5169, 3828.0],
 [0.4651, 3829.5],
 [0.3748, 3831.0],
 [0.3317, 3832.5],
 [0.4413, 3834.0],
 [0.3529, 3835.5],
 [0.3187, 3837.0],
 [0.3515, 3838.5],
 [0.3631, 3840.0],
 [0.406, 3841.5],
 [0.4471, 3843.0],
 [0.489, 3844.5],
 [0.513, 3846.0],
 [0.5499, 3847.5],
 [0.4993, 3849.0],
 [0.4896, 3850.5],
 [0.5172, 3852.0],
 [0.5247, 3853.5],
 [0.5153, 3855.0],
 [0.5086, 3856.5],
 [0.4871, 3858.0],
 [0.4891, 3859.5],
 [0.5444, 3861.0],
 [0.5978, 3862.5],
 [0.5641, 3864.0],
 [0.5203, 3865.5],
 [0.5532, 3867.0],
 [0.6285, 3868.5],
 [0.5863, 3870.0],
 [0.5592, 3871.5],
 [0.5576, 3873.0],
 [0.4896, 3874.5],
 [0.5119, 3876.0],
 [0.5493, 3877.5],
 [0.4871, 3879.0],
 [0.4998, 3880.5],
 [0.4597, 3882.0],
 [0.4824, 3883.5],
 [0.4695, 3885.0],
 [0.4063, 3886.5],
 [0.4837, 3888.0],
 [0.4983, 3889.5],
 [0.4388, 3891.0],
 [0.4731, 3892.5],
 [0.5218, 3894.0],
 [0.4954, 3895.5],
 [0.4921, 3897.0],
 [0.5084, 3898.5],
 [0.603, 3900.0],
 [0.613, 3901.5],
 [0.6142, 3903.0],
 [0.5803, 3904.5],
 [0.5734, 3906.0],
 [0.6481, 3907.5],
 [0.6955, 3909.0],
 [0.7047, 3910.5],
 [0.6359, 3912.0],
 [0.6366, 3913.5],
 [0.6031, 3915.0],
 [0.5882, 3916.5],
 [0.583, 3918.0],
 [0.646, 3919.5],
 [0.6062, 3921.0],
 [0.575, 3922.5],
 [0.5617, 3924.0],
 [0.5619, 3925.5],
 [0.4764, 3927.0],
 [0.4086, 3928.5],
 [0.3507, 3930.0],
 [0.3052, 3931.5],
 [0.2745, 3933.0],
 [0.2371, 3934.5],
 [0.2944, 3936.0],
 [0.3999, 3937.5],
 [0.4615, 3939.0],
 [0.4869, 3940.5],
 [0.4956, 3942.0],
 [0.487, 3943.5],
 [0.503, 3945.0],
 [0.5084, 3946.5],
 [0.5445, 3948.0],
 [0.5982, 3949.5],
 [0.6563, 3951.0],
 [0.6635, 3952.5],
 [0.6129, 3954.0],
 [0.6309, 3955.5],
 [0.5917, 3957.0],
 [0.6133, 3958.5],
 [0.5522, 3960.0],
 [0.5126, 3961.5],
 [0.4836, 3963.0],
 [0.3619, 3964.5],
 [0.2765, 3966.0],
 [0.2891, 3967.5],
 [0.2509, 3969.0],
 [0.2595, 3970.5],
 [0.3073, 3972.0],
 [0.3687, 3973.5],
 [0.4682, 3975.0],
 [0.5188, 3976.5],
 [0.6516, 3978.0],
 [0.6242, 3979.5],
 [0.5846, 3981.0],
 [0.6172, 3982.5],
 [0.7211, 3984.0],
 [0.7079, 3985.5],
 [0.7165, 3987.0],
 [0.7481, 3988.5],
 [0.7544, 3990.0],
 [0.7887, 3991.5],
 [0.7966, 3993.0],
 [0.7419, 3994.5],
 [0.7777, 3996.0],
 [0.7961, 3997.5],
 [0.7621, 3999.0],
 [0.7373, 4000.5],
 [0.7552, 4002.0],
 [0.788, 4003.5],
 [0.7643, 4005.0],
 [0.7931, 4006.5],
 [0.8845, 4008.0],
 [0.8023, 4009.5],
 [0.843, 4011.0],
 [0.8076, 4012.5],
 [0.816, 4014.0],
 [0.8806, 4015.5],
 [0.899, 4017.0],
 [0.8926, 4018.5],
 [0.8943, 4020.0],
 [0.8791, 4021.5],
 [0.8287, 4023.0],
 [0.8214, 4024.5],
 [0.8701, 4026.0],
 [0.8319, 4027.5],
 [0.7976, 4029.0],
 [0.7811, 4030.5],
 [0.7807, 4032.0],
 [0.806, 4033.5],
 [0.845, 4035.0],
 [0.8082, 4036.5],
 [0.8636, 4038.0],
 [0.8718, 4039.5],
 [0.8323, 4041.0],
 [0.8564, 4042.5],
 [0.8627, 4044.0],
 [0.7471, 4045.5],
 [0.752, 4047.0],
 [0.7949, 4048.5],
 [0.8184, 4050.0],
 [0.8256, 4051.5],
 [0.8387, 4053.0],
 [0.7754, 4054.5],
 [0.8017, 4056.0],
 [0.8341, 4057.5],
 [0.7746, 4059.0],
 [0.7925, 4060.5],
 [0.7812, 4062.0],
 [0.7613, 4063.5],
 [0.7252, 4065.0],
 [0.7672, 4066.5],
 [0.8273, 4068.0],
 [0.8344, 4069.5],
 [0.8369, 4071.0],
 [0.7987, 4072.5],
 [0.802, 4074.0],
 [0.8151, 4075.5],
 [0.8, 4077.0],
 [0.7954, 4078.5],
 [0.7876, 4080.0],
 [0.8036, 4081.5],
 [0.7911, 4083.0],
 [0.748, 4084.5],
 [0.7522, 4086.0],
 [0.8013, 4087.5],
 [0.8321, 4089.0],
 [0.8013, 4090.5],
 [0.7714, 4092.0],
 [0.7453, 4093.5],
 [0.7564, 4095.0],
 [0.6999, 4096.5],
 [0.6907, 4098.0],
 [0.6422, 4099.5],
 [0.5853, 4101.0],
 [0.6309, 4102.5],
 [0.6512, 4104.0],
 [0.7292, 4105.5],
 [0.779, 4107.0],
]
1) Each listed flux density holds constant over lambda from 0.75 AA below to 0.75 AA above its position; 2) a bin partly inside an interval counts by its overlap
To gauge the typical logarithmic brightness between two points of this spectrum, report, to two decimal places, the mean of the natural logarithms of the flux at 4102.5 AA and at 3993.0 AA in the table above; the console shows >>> -0.34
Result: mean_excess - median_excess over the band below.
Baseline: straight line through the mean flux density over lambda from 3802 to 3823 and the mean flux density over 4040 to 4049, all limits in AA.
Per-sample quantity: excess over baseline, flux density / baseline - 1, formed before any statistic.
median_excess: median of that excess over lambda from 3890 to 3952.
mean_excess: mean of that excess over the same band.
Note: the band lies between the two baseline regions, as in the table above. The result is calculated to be -0.038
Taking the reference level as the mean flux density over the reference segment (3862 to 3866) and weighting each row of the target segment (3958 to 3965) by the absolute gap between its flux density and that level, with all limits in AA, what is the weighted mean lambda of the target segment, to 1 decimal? 3962.9 AA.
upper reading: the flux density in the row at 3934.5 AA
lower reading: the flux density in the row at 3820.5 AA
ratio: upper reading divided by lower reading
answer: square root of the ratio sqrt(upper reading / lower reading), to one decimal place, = 0.7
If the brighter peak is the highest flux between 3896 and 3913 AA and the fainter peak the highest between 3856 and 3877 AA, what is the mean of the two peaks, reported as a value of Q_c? 0.67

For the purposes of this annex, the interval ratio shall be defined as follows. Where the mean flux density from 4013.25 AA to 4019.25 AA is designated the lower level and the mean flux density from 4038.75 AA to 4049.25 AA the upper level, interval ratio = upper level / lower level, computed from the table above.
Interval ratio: 0.94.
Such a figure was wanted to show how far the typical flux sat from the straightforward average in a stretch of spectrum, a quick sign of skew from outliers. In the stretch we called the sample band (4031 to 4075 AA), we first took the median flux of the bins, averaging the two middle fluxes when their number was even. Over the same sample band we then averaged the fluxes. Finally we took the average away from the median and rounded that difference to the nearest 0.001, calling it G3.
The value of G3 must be -0.001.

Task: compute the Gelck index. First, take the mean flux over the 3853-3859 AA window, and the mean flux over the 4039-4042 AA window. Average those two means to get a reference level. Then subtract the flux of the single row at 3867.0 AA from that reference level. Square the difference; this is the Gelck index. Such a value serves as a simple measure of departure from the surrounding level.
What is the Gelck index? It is 0.016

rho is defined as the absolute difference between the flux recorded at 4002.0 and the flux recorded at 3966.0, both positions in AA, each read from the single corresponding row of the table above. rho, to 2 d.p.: 0.48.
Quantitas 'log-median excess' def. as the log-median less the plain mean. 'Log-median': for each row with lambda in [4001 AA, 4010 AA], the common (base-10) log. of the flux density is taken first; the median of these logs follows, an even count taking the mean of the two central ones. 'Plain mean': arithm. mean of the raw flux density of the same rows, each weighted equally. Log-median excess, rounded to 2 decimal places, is -0.90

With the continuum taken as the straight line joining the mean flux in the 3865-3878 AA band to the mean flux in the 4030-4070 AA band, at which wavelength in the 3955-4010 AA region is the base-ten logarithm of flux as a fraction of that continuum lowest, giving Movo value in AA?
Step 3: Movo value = 3969.0 AA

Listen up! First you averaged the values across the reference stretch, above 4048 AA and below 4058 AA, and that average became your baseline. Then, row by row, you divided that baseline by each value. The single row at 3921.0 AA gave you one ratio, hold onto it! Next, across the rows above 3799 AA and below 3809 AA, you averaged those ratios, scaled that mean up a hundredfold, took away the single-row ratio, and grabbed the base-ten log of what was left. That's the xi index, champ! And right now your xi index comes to 2.21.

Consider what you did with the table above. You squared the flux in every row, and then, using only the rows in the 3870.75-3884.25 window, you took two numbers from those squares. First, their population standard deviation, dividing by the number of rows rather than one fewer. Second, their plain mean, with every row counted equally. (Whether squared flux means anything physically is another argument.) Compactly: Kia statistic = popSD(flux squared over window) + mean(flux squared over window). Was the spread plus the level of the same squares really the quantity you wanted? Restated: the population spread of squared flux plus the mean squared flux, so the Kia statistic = 0.30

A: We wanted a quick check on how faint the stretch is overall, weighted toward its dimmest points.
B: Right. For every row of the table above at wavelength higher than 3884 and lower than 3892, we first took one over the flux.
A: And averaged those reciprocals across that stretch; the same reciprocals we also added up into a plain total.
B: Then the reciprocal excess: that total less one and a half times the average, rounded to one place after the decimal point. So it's 7.7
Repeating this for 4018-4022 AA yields 1.7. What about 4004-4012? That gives 4.3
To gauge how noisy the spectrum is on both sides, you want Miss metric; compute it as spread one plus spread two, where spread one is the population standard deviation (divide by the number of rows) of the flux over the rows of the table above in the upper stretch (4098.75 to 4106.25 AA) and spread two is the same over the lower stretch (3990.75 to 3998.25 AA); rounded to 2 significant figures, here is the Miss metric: 0.067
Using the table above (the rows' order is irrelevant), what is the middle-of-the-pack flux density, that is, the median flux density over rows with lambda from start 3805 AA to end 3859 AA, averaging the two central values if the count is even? 0.489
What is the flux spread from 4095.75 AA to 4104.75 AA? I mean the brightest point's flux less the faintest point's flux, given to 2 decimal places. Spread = 0.11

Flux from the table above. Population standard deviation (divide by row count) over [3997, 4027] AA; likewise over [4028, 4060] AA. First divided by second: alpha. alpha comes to 1.4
